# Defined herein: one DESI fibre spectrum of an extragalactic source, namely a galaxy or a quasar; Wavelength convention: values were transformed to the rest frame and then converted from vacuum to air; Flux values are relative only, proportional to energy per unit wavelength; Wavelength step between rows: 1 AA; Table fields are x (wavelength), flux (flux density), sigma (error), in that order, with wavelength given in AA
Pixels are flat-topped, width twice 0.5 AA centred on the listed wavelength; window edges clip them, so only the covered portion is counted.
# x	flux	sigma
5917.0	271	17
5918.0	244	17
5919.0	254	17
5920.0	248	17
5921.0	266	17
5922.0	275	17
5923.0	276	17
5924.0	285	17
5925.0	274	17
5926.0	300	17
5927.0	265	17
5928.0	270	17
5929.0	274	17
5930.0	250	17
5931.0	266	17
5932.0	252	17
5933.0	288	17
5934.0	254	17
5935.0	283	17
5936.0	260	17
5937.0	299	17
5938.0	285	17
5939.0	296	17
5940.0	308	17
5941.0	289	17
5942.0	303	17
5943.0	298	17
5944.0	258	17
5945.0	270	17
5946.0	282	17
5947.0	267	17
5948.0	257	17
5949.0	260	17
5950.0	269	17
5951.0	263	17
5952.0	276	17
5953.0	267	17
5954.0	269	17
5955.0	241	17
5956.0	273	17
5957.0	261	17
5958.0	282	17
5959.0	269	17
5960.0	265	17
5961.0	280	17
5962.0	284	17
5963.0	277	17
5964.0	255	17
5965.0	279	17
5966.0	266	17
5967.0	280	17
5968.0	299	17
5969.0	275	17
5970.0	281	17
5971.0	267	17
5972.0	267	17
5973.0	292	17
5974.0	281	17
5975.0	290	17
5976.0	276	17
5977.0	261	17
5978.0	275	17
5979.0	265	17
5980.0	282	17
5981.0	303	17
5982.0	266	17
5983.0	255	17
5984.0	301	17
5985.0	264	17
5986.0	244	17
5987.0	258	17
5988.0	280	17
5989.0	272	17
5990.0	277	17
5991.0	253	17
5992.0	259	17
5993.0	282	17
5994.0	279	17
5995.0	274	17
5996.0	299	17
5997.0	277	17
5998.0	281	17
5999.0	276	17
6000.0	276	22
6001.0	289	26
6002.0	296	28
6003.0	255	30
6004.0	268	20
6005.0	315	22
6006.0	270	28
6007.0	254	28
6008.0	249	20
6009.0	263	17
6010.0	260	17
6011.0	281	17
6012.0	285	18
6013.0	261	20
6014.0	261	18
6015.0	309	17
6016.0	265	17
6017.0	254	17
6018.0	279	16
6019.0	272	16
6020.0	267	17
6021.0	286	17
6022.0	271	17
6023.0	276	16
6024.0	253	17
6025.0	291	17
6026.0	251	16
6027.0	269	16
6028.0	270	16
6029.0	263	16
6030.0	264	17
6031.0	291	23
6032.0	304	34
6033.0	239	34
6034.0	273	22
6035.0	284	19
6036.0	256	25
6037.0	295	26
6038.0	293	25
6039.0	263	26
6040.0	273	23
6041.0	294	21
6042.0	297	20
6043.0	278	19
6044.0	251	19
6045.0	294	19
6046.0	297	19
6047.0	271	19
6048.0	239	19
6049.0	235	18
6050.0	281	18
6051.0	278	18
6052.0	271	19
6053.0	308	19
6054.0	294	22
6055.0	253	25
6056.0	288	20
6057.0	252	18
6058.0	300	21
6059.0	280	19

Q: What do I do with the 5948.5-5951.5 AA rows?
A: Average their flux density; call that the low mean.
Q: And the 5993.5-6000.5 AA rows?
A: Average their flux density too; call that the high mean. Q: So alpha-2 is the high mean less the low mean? 16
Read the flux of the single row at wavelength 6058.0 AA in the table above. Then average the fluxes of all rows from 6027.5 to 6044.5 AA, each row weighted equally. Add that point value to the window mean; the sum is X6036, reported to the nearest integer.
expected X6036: 576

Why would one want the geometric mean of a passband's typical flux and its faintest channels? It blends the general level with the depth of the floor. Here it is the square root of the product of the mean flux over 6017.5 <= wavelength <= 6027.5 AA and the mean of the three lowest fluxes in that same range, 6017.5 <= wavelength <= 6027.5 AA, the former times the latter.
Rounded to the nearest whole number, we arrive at 264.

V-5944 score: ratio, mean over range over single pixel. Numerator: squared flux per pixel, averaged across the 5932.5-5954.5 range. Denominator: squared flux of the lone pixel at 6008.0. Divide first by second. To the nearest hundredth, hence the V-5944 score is 1.24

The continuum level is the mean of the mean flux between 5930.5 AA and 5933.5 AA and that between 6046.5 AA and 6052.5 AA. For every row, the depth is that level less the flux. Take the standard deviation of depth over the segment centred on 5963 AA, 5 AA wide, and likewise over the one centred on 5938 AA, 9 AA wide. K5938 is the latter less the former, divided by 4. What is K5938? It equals 1.8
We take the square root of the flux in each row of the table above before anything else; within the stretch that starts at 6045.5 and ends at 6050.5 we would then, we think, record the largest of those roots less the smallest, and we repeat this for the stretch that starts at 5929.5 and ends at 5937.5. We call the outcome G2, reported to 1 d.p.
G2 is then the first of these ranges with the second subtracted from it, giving 0.4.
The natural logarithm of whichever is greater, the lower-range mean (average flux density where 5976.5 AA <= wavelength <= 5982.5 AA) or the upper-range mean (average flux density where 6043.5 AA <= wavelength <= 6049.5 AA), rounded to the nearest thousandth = 5.618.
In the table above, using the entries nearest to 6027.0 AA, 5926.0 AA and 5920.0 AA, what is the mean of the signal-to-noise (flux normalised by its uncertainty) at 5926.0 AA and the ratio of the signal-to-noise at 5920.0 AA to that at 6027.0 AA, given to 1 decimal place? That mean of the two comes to 9.3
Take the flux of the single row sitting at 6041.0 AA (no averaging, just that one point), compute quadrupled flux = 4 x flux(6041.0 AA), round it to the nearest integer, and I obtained 1176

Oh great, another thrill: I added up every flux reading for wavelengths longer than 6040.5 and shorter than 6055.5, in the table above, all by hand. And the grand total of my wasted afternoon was 4141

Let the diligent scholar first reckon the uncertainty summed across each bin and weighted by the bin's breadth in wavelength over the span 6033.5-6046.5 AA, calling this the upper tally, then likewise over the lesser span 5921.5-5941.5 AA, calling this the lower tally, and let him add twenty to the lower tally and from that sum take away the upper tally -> 77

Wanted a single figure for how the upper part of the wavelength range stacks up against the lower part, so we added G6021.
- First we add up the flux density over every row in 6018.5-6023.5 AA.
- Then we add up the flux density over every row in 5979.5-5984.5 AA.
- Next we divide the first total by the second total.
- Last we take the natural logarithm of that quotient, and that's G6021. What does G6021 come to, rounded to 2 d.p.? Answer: -0.03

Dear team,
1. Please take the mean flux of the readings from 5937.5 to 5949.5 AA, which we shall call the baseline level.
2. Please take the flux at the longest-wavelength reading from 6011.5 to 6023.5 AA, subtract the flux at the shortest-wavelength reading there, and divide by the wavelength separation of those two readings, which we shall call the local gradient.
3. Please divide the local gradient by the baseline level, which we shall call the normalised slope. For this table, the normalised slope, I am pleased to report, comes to -0.0029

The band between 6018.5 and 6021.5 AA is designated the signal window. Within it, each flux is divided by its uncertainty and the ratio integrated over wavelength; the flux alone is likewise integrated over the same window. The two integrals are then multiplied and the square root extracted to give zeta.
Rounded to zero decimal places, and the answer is 202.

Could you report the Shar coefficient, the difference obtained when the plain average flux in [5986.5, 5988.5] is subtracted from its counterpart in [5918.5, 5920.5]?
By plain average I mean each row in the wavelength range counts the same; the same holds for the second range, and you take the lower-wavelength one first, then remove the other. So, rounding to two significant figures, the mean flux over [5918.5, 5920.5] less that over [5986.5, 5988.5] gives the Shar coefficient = -18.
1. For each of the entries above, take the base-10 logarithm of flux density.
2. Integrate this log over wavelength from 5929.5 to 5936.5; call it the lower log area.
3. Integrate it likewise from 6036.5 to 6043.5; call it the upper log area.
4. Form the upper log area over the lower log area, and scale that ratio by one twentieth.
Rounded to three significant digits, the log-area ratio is 0.0507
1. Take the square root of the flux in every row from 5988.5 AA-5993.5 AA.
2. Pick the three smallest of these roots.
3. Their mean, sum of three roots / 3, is 16.2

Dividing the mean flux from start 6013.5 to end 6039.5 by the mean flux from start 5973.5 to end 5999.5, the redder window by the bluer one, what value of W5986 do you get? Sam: 1.00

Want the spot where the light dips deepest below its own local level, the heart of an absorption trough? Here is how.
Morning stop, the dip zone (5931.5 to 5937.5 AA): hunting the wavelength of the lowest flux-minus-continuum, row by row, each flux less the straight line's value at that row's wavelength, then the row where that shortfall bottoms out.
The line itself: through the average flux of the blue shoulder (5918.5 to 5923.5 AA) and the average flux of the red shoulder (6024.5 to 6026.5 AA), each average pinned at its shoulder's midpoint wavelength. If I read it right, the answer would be 5932.0 AA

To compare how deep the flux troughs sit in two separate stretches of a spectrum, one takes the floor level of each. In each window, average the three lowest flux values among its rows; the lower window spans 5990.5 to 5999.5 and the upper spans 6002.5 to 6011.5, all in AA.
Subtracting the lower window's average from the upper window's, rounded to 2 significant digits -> -9.3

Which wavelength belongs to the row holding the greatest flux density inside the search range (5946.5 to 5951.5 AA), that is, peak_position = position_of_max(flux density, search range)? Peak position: 5950.0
